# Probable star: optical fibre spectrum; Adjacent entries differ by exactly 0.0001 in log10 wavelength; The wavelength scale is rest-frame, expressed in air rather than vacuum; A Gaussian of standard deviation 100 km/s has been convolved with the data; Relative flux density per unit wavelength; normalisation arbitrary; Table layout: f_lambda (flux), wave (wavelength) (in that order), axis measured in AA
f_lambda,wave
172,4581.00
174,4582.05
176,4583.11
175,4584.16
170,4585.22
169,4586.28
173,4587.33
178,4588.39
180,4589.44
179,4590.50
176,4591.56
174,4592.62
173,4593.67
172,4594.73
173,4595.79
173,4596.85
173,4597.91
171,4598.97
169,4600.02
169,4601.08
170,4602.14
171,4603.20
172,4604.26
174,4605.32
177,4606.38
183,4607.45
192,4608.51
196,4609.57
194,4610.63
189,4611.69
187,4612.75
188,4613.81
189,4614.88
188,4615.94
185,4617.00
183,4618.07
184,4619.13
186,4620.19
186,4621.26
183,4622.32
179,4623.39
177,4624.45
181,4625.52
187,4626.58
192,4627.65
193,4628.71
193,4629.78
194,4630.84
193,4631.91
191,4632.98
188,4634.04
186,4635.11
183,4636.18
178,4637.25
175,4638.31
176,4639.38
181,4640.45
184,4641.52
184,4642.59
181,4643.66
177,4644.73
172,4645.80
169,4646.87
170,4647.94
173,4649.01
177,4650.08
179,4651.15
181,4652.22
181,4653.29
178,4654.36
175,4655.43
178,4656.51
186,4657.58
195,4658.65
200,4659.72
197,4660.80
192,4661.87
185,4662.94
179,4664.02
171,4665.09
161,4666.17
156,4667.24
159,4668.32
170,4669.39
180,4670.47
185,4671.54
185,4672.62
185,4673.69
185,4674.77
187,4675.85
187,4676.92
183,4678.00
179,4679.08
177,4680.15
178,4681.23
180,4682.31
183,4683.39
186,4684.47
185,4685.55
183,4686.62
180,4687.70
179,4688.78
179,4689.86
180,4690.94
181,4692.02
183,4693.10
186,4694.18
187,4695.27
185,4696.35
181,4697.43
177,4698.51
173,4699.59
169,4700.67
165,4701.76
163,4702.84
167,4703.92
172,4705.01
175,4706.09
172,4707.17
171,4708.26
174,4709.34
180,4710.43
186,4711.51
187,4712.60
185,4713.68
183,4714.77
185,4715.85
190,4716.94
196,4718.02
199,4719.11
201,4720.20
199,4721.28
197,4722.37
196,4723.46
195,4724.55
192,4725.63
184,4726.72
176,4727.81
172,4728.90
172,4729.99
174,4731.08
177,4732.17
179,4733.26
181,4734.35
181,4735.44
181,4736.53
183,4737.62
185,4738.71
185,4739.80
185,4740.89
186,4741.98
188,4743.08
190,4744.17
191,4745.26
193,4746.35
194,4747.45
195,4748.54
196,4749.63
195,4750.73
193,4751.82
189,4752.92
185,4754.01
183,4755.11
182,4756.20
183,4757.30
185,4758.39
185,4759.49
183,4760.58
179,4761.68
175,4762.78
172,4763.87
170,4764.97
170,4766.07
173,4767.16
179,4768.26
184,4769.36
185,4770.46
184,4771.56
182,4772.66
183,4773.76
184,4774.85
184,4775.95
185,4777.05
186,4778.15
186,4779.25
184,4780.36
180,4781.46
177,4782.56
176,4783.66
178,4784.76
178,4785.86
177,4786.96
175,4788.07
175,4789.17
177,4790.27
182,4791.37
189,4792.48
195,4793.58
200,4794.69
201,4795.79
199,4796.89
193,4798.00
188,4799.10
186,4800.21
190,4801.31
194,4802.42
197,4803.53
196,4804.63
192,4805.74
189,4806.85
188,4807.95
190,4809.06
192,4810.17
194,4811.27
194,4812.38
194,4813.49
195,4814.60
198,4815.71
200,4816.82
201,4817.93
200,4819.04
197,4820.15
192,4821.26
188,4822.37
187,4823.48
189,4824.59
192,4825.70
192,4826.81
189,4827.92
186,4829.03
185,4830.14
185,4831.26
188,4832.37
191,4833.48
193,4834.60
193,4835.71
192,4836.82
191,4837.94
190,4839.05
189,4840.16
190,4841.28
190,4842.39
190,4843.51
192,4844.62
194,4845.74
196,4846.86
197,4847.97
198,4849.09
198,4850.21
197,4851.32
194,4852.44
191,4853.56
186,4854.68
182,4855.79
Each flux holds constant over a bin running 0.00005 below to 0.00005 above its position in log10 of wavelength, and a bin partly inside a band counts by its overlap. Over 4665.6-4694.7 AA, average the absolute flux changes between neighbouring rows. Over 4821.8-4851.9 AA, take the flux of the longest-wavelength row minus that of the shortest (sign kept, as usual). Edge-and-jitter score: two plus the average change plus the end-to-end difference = 14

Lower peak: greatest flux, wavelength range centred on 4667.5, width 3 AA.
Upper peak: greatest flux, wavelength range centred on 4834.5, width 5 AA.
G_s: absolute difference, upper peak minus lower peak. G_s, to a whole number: 32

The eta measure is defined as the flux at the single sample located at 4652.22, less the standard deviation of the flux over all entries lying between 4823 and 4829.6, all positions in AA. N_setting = 179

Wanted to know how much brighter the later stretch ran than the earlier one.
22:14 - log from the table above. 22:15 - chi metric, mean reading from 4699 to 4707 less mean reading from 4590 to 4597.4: -5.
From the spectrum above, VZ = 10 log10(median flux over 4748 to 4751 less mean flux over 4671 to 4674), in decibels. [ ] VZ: 10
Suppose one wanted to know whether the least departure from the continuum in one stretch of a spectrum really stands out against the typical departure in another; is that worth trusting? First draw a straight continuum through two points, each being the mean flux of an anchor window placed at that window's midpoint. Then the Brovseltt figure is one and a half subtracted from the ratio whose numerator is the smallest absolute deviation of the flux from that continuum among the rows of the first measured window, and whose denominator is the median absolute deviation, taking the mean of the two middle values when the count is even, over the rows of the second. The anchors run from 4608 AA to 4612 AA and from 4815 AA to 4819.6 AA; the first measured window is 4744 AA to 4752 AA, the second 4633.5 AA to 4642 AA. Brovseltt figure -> -1.38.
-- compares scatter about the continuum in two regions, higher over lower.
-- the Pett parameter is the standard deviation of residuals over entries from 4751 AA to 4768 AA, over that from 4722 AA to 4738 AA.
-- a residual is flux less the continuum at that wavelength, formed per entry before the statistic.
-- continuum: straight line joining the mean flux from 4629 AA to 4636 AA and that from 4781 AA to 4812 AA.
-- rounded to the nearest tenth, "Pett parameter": 0.8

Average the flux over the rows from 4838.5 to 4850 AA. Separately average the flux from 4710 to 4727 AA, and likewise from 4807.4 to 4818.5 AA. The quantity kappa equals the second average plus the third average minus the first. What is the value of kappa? 193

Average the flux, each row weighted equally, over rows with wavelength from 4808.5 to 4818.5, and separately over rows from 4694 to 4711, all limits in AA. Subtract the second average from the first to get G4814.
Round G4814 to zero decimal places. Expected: 21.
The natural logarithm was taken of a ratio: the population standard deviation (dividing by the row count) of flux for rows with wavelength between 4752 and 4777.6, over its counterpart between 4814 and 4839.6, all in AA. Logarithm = 0.1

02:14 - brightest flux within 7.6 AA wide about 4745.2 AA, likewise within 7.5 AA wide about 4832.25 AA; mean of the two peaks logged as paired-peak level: 194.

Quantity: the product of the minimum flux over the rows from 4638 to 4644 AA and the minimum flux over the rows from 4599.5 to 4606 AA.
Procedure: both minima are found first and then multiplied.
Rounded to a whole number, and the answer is 29575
